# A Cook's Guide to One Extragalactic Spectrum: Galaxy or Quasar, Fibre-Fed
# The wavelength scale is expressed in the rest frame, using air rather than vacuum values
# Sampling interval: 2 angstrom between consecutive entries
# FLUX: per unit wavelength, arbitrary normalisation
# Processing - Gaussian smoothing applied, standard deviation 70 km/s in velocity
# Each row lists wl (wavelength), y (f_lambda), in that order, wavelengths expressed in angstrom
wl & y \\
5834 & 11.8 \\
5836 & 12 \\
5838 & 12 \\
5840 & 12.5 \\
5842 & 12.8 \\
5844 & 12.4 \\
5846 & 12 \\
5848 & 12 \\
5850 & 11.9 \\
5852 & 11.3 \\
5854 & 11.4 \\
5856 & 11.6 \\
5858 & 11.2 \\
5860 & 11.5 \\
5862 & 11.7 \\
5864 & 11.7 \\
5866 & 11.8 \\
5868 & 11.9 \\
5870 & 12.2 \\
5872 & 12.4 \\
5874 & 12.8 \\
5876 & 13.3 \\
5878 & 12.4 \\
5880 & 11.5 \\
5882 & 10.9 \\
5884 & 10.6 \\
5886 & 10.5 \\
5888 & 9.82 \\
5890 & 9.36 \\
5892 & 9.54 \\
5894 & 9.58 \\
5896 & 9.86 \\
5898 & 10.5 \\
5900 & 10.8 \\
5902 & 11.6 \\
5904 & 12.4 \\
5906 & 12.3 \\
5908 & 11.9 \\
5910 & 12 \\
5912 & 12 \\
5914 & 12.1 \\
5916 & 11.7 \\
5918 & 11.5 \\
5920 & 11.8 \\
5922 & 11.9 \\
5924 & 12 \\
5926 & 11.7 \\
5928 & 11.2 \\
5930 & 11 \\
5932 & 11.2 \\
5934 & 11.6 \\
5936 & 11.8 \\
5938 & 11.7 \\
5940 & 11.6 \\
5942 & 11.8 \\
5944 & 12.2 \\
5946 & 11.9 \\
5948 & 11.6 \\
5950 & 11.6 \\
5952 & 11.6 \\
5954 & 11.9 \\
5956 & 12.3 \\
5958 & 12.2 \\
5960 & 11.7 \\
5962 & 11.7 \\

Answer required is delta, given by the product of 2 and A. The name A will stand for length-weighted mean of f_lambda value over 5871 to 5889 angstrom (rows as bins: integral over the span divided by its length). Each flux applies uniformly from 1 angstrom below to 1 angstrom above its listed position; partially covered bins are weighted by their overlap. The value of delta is 23.2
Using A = 11.6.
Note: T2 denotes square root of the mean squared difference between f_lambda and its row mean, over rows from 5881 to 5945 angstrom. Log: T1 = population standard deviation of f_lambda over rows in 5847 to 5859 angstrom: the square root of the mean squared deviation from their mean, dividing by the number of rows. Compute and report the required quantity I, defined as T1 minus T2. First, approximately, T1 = 0.30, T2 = 0.86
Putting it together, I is -0.6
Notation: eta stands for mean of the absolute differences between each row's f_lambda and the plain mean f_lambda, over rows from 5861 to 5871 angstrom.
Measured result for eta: 0.15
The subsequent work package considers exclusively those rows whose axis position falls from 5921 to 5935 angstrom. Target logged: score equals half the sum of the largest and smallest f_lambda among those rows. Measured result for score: 11.5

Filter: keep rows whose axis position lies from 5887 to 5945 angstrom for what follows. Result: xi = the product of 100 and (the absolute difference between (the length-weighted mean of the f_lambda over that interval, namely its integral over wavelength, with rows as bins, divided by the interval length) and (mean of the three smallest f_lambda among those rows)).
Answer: 183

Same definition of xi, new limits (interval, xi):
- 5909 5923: 19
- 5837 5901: 194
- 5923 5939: 39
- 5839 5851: 30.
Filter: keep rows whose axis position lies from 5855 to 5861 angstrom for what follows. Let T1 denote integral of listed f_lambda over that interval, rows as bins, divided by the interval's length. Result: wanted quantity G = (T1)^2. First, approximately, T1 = 11.4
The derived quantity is 131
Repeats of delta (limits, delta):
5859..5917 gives 22.8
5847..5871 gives 23.4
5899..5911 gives 23.7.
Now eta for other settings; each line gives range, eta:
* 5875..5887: 0.88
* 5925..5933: 0.21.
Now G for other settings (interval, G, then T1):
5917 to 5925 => 139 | 11.8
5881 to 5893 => 102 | 10.1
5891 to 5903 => 106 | 10.3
